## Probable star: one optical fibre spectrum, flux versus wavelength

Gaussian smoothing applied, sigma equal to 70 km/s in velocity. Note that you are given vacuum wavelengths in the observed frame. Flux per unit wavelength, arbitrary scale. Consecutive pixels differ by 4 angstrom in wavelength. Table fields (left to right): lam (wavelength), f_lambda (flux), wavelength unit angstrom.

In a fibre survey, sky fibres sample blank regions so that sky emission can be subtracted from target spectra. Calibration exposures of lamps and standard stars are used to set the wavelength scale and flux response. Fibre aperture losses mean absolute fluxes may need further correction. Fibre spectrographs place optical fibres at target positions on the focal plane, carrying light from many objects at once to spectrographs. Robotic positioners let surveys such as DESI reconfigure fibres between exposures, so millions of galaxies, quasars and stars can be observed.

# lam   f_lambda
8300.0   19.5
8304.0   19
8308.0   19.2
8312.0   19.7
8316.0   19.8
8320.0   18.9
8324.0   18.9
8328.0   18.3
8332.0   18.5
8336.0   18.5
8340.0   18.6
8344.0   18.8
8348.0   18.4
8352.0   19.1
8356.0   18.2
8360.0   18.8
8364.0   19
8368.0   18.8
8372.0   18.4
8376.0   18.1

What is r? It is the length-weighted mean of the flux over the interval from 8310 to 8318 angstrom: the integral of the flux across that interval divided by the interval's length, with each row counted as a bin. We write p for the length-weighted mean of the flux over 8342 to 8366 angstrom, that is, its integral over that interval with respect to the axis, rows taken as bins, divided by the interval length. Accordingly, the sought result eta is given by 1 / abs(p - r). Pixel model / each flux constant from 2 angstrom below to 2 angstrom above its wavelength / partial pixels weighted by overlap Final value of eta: 1.0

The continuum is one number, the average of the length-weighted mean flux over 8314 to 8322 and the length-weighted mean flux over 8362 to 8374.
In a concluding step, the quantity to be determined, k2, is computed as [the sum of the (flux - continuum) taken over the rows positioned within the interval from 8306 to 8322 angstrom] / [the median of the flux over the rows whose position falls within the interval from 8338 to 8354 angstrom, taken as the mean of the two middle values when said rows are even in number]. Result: 0.08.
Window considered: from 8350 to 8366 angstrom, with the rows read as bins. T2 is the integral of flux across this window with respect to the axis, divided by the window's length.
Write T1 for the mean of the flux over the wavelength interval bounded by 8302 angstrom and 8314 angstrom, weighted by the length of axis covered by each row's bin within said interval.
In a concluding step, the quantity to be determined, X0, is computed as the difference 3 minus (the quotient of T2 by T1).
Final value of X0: 2.03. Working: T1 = 19.3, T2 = 18.8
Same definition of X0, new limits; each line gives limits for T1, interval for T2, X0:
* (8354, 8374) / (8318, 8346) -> 2.00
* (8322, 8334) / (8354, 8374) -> 2.00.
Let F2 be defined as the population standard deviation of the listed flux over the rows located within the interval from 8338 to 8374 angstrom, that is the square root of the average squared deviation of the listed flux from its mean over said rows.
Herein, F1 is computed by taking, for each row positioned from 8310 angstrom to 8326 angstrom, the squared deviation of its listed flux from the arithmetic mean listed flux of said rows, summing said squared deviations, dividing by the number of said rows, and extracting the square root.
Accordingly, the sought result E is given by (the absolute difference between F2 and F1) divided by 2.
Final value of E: 0.072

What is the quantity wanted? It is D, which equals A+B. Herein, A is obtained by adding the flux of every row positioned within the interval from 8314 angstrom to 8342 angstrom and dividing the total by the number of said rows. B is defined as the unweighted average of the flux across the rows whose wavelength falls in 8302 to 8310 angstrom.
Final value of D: 37.9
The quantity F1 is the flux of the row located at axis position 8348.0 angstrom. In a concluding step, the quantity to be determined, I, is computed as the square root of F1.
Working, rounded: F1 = 18.4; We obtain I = 4.29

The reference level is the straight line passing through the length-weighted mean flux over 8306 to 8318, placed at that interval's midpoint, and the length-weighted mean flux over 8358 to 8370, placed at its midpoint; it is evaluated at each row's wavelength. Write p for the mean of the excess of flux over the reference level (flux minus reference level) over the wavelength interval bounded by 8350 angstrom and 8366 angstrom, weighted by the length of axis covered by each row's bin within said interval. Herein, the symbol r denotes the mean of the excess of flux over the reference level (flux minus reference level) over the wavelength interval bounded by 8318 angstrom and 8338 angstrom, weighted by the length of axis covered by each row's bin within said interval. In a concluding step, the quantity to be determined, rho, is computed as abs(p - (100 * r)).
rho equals 73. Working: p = -0.17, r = -0.731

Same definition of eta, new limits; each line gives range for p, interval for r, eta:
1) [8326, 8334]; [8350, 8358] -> 4.0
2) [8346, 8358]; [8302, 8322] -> 1.3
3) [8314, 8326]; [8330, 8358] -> 1.6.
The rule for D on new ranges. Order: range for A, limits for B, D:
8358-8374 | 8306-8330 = 37.9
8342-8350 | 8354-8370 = 37.3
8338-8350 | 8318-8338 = 37.2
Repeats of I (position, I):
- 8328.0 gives 4.28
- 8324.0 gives 4.35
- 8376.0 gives 4.25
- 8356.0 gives 4.27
